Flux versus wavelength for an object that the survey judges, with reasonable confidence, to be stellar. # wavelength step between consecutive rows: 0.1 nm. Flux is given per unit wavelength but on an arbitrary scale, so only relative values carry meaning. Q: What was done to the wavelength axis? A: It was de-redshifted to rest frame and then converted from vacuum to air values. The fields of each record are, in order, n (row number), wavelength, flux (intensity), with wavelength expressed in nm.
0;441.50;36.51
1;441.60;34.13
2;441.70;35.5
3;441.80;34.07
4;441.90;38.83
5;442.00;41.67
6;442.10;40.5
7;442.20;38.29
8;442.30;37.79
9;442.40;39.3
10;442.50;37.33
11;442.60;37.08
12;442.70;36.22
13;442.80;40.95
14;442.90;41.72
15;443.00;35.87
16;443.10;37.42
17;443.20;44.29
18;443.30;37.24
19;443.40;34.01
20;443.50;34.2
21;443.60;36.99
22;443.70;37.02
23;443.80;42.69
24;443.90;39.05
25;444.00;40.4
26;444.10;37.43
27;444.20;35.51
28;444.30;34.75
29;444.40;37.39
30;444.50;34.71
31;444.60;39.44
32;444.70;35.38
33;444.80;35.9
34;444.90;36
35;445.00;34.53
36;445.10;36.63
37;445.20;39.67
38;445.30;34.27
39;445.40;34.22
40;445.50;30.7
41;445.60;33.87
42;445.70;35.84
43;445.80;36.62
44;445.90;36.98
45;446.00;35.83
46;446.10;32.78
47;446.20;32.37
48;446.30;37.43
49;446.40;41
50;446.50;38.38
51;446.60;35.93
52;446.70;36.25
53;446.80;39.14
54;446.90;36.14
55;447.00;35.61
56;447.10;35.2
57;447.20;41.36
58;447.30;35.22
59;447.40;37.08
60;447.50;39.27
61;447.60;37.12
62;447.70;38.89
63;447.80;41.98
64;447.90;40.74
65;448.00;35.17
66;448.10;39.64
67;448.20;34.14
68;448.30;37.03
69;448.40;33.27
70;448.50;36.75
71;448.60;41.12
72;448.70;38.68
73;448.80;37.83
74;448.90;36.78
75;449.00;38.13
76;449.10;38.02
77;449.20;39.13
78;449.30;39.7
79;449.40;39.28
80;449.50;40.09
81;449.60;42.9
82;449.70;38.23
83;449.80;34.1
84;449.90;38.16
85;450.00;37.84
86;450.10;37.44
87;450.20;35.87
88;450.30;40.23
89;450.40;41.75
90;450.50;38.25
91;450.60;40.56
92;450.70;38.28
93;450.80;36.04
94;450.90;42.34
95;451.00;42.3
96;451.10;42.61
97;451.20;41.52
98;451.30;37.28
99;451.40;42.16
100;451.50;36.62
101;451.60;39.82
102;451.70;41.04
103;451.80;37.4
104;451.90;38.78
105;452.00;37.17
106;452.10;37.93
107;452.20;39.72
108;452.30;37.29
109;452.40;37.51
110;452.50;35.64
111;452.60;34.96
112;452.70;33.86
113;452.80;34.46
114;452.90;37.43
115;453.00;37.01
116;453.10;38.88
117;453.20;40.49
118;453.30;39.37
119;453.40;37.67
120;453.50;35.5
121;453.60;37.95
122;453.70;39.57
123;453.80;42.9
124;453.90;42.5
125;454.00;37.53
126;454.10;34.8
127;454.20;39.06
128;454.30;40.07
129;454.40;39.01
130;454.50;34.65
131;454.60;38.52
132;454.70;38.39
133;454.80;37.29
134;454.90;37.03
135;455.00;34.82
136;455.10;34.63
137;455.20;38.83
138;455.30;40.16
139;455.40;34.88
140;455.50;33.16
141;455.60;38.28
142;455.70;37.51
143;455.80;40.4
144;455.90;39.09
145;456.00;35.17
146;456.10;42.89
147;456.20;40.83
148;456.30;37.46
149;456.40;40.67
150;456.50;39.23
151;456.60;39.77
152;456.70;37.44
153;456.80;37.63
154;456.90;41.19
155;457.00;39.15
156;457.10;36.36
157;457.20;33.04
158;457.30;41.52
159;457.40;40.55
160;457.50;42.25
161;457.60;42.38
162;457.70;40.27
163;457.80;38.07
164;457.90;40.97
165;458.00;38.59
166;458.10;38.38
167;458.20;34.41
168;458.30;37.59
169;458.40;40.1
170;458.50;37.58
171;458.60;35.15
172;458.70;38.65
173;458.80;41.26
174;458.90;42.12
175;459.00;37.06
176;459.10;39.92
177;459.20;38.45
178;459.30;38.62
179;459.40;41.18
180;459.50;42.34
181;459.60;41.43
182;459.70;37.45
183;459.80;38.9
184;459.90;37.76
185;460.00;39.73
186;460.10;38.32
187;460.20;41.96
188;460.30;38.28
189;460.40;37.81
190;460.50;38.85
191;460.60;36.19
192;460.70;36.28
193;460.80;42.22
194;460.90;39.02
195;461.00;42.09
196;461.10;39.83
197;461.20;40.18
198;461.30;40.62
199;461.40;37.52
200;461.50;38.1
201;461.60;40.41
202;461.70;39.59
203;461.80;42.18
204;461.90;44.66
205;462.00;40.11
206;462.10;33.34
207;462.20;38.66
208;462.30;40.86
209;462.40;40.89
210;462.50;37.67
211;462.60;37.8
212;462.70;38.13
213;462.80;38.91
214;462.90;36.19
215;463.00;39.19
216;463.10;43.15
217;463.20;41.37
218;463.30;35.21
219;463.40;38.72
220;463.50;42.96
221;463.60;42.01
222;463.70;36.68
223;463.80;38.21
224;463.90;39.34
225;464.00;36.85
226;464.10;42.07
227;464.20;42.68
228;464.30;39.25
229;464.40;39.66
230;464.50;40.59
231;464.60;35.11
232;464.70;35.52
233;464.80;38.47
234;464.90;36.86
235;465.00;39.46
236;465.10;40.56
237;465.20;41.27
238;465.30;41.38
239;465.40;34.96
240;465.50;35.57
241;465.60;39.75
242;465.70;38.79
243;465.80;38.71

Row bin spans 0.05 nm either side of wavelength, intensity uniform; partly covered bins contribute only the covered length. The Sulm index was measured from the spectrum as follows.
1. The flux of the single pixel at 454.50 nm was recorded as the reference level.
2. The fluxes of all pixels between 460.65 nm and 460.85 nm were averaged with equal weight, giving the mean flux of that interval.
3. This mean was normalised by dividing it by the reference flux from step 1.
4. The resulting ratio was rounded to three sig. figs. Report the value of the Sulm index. 1.13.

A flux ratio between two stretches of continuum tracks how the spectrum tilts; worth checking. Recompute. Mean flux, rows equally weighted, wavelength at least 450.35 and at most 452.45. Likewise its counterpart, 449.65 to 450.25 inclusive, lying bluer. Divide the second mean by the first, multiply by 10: 9.4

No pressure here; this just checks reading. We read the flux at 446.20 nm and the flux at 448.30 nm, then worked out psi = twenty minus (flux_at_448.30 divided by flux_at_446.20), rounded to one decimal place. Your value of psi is 18.9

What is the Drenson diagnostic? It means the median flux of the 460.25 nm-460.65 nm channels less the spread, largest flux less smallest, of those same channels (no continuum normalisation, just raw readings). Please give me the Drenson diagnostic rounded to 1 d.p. 35.4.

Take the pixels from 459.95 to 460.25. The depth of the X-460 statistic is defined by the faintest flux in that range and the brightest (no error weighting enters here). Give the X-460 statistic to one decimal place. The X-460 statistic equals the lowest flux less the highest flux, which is -3.6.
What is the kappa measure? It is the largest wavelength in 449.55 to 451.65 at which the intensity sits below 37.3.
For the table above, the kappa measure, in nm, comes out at 451.50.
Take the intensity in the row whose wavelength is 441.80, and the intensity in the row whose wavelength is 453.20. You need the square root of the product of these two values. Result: 37.1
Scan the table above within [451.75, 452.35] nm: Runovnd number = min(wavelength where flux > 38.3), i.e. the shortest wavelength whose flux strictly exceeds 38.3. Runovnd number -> 451.90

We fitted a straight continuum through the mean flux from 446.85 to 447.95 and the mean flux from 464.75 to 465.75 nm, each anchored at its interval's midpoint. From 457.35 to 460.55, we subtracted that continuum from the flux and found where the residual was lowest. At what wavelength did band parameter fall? 458.20 nm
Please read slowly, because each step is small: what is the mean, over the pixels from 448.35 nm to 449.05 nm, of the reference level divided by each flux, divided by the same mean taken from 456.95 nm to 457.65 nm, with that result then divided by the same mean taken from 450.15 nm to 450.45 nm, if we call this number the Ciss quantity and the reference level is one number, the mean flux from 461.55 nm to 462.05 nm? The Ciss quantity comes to 0.99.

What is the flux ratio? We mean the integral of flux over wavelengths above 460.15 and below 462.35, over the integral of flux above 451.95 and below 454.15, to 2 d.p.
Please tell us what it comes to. 1.05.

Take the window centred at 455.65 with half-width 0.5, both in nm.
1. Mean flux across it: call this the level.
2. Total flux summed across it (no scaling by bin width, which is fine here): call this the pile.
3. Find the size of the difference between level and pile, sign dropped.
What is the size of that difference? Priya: 342.3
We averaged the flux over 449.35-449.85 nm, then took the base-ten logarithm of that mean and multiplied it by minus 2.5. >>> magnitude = -3.98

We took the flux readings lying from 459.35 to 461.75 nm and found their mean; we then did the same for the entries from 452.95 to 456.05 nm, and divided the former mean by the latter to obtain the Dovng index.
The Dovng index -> 1.040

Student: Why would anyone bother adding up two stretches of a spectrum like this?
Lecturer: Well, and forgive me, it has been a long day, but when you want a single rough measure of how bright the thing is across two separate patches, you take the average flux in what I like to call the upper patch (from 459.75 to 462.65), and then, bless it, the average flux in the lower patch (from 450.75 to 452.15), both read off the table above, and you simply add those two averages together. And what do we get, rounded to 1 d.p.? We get 78.8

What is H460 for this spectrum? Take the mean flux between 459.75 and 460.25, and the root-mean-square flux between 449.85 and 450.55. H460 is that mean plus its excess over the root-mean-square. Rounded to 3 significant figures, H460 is 40.1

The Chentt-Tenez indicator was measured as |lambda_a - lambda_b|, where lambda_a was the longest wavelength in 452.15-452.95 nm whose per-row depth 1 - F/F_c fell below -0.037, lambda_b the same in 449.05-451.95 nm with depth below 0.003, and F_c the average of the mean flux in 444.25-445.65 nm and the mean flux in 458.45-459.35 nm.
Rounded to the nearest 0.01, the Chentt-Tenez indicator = 0.30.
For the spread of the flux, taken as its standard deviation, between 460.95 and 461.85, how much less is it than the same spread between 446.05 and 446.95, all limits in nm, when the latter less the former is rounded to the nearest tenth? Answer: 1.2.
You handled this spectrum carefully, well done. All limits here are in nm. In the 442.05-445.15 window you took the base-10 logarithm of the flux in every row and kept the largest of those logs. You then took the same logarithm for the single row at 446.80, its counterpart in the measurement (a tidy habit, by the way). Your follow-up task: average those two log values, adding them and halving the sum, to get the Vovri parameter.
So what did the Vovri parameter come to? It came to 1.62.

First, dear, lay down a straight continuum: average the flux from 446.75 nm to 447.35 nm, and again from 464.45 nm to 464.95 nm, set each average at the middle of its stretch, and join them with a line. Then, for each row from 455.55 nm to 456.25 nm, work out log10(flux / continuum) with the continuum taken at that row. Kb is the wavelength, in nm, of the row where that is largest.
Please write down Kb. 456.10 nm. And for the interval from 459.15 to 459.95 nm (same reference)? 459.50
